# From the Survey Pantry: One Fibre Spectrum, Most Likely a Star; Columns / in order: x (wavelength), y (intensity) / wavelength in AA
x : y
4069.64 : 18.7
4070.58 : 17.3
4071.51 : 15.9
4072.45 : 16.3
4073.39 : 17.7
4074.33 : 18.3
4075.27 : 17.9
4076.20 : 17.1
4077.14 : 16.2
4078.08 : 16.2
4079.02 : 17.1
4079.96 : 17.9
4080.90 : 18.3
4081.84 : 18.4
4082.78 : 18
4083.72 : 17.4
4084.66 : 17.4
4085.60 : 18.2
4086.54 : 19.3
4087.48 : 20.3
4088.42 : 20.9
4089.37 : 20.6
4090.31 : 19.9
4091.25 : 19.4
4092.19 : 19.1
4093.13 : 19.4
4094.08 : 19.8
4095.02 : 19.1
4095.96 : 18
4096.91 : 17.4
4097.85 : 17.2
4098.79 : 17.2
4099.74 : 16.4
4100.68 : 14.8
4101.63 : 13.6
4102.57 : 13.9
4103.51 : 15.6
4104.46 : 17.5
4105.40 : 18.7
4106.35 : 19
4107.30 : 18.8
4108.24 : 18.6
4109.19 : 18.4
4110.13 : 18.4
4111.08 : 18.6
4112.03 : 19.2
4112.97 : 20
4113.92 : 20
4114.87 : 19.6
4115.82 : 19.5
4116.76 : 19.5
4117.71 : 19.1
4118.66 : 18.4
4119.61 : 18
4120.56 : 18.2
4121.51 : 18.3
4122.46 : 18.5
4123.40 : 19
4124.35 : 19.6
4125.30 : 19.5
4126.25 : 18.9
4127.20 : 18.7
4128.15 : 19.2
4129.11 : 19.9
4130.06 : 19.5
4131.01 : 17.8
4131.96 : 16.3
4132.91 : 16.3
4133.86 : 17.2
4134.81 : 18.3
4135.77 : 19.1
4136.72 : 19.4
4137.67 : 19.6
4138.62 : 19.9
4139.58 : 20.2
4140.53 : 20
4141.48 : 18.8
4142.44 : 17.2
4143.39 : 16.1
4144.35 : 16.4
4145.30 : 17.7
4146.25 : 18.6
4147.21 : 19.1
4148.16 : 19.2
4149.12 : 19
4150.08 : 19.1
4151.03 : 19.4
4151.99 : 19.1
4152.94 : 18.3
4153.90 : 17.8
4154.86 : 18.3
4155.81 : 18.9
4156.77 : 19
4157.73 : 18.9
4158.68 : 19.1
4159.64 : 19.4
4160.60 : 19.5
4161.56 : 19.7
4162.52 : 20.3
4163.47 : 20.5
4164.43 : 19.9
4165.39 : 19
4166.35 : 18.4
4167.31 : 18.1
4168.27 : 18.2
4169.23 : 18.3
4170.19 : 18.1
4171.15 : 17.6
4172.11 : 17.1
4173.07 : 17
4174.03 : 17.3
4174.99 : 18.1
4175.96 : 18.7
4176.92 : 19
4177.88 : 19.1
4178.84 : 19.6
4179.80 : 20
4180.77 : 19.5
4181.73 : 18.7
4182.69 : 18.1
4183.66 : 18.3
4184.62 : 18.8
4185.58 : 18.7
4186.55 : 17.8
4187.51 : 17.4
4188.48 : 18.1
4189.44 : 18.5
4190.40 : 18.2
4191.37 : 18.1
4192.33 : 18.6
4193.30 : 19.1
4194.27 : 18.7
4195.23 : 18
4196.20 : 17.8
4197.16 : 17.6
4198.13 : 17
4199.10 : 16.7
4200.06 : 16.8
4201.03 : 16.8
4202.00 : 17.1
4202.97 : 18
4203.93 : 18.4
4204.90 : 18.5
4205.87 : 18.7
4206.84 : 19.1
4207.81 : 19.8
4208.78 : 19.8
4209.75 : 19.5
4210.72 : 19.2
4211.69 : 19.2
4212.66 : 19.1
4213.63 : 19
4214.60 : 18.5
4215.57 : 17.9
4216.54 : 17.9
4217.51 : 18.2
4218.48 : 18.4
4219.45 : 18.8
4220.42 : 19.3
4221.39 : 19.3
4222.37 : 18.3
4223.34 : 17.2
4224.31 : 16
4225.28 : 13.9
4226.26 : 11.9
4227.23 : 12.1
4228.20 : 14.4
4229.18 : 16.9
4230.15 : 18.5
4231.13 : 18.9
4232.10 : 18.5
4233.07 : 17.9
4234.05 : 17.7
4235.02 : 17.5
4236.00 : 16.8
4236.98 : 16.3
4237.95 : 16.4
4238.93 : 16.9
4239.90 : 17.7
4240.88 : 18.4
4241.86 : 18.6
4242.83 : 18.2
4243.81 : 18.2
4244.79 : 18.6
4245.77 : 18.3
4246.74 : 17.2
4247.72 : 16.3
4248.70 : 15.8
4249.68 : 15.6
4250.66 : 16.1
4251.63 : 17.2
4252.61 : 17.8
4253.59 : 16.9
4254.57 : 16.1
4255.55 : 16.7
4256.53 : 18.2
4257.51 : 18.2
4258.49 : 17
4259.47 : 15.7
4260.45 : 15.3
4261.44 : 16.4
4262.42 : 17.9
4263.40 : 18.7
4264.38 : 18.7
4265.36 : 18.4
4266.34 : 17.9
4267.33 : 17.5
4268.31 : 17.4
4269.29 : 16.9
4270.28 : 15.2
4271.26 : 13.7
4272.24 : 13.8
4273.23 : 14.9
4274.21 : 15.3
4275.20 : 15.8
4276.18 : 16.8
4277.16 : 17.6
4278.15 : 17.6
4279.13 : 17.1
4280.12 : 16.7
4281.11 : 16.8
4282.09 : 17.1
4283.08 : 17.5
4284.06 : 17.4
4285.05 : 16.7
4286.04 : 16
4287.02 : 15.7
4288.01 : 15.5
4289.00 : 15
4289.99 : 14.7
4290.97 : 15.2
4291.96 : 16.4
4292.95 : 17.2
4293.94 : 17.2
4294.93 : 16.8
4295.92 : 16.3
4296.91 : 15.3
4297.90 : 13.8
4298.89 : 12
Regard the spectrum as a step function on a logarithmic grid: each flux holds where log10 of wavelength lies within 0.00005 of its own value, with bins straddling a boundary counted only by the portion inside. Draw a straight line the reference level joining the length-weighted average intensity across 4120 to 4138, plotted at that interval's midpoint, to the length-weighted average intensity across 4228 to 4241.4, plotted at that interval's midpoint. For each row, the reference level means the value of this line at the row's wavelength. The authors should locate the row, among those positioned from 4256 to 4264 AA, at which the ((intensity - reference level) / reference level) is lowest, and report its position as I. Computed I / 4260.45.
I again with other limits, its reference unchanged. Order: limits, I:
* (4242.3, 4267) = 4260.45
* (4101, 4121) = 4101.63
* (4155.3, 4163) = 4155.81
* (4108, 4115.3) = 4109.19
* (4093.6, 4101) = 4100.68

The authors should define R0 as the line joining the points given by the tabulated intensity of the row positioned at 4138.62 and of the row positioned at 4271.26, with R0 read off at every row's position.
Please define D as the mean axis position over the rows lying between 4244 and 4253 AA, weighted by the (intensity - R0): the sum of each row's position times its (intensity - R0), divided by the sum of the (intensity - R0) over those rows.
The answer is 4248.4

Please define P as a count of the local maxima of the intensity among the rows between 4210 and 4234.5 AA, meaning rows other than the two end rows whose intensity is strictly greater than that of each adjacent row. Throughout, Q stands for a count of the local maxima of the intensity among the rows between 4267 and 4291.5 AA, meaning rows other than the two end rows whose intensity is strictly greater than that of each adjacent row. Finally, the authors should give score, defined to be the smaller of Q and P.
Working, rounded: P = 1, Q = 1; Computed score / 1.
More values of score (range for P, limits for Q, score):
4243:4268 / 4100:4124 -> 1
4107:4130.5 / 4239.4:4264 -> 2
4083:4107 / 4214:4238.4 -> 1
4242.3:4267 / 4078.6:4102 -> 2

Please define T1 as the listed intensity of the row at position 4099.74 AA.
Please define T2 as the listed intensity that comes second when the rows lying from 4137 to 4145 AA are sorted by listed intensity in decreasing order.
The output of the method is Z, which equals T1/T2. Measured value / 0.82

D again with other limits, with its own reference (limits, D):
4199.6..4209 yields 4206.6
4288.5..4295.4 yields 4292.5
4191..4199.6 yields 4193.5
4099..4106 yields 4102.2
